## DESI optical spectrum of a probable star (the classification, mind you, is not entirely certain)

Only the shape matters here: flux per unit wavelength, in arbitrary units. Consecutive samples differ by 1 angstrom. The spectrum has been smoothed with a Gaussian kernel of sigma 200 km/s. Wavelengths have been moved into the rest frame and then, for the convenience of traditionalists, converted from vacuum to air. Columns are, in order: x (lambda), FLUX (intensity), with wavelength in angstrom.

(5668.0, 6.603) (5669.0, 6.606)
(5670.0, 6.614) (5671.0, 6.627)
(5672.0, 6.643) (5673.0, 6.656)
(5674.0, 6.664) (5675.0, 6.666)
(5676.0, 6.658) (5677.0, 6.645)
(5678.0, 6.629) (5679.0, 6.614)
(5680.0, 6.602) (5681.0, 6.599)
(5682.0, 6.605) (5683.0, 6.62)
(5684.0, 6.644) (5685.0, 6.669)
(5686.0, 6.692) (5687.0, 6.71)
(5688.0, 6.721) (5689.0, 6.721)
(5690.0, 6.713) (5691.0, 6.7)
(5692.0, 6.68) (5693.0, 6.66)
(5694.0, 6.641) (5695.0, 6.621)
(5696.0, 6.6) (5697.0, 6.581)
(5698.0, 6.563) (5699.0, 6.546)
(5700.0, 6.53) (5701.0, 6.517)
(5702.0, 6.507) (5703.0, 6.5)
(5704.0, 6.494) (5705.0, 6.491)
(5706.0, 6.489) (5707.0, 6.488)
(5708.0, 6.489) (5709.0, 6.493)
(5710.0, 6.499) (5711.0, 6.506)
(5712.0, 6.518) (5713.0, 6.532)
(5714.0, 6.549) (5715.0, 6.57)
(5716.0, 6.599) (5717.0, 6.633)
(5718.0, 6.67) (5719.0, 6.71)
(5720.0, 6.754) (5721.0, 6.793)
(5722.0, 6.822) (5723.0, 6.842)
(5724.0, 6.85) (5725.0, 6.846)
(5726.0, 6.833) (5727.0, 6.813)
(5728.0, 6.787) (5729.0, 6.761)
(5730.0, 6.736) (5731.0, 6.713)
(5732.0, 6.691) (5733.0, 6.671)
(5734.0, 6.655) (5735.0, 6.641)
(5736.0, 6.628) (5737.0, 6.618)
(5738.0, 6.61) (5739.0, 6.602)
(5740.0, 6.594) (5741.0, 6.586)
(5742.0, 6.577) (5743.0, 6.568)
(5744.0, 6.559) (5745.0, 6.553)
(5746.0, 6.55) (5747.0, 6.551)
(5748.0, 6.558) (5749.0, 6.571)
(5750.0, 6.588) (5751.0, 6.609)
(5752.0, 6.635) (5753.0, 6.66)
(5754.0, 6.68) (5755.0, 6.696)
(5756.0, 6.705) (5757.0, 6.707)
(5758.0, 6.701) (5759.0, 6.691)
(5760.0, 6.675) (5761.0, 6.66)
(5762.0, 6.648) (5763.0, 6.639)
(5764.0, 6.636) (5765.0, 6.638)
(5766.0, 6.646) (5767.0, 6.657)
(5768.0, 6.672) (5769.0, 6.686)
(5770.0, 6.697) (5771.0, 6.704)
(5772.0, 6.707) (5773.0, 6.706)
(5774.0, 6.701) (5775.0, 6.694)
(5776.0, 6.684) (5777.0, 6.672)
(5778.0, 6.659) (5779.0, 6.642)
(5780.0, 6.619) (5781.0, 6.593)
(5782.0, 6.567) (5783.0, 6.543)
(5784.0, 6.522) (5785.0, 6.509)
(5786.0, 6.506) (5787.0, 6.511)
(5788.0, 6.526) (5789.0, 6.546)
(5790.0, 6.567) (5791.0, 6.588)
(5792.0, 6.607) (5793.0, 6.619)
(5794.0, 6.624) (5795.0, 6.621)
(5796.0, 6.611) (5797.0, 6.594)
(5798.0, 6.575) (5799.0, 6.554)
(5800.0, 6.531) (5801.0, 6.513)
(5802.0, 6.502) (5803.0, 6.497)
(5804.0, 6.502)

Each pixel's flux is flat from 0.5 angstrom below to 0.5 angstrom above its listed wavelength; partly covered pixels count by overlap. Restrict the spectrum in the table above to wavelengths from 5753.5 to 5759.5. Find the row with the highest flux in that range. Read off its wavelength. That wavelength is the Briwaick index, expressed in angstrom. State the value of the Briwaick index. 5757.0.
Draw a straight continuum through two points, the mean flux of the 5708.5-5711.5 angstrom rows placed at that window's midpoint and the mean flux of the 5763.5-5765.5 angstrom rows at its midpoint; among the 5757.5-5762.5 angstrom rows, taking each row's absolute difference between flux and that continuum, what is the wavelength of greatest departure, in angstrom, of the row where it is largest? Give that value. 5758.0 angstrom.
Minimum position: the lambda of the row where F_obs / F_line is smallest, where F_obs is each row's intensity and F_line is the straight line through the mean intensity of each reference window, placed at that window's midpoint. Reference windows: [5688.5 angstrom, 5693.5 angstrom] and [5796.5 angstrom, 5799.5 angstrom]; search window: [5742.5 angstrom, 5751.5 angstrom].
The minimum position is 5746.0 angstrom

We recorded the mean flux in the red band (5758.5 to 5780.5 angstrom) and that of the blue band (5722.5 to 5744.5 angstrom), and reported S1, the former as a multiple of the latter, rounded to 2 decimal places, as 1.00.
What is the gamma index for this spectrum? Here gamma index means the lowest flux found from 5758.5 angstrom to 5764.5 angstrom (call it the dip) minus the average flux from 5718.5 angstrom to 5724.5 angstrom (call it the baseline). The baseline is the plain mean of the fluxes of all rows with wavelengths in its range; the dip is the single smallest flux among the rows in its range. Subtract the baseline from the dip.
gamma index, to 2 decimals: -0.16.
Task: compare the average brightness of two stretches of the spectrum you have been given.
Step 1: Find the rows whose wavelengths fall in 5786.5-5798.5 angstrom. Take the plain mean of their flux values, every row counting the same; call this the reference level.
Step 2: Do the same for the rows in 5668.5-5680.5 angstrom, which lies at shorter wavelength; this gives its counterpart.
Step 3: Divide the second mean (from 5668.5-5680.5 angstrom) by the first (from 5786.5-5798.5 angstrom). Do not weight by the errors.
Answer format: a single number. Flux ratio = 1.01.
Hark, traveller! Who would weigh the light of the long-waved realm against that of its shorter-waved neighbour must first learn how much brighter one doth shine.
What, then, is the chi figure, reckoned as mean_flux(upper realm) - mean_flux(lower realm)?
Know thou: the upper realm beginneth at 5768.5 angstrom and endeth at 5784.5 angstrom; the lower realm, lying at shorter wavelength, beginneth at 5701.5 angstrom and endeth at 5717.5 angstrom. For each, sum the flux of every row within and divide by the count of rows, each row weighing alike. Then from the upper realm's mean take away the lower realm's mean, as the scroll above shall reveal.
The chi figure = 0.13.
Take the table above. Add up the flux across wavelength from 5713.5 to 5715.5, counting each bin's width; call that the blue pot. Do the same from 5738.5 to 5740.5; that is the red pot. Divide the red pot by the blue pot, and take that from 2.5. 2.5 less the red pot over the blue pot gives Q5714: 1.49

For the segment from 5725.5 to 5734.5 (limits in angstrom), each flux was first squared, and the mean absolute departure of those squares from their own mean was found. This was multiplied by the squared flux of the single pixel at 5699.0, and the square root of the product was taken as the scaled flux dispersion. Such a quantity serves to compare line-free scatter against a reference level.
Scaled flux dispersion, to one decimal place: 5.5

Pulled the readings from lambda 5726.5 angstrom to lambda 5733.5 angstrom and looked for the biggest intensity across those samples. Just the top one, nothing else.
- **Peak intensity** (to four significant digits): 6.813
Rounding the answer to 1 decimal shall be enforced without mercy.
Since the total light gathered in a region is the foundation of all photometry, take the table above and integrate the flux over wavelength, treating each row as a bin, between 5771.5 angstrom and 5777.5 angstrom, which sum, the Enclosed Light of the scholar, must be 40.2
